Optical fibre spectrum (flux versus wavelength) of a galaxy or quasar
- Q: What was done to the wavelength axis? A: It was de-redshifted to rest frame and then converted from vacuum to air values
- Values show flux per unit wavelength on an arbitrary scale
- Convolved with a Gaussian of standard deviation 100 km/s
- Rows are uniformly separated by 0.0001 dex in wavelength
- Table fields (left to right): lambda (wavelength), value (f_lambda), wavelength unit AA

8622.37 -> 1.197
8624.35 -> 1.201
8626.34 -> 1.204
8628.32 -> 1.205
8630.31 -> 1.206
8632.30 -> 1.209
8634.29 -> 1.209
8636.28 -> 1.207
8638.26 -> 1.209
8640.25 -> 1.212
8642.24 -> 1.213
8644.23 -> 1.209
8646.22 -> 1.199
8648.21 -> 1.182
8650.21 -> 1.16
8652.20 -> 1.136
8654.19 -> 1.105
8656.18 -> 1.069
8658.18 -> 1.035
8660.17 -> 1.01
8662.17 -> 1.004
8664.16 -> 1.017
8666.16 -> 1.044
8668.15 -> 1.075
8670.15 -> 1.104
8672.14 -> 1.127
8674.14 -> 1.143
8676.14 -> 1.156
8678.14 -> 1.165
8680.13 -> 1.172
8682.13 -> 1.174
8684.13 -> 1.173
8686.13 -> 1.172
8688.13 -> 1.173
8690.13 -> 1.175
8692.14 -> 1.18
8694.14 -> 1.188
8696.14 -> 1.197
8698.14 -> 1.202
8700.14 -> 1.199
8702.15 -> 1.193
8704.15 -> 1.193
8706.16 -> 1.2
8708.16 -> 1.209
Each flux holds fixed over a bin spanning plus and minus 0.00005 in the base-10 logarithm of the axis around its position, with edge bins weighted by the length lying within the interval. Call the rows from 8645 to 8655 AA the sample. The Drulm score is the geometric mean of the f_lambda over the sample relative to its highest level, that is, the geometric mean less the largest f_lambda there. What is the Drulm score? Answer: -0.0431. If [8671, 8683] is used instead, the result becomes -0.0180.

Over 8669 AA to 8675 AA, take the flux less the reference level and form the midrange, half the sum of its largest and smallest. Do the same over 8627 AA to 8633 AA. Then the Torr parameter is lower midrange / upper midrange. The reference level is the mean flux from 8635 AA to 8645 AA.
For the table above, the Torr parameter 0.0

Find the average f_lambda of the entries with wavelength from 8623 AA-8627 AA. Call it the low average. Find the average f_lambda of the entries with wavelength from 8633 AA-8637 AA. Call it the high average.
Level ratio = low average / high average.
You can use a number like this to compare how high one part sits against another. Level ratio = 1.00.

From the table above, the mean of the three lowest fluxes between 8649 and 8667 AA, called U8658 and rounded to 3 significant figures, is 1.01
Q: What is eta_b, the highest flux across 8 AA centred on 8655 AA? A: 1.136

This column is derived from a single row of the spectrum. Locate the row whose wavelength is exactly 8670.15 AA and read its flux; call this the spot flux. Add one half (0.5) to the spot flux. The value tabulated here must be 1.60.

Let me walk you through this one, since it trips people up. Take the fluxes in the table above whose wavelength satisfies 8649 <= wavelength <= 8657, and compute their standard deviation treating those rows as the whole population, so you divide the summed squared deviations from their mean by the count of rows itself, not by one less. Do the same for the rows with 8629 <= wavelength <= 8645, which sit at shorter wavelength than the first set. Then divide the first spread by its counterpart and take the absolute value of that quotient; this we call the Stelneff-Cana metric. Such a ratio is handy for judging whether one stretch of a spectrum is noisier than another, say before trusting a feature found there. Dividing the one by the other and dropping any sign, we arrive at 15.8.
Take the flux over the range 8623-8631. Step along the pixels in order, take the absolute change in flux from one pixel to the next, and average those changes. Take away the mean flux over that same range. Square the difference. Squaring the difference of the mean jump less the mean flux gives 1.45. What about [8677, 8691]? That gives 1.37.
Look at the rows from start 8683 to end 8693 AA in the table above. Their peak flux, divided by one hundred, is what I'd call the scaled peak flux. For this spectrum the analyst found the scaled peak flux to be 0.0118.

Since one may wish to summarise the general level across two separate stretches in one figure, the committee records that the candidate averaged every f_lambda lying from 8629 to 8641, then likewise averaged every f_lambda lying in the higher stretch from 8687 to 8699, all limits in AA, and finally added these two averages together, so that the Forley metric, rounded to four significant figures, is 2.394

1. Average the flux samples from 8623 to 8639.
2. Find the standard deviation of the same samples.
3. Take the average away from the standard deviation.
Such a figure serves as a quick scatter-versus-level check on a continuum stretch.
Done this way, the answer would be -1.20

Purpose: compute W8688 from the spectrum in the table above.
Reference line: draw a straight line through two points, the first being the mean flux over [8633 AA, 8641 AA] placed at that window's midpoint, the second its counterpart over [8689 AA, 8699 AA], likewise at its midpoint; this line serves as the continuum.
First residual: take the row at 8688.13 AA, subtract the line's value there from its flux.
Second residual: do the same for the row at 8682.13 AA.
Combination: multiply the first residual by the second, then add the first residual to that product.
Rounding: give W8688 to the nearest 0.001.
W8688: -0.017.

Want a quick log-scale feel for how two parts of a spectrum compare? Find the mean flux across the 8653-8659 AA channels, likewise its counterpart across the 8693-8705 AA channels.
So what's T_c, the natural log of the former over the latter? -0.11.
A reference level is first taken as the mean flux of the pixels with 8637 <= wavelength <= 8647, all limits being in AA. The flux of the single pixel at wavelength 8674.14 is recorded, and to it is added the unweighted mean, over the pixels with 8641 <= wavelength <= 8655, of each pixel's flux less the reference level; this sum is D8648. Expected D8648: 1.11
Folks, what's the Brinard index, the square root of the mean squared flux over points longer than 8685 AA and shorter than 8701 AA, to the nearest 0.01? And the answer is 1.19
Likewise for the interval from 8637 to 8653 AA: 1.19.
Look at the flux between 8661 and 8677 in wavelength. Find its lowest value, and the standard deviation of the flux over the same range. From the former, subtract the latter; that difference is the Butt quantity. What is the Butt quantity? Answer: 0.95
